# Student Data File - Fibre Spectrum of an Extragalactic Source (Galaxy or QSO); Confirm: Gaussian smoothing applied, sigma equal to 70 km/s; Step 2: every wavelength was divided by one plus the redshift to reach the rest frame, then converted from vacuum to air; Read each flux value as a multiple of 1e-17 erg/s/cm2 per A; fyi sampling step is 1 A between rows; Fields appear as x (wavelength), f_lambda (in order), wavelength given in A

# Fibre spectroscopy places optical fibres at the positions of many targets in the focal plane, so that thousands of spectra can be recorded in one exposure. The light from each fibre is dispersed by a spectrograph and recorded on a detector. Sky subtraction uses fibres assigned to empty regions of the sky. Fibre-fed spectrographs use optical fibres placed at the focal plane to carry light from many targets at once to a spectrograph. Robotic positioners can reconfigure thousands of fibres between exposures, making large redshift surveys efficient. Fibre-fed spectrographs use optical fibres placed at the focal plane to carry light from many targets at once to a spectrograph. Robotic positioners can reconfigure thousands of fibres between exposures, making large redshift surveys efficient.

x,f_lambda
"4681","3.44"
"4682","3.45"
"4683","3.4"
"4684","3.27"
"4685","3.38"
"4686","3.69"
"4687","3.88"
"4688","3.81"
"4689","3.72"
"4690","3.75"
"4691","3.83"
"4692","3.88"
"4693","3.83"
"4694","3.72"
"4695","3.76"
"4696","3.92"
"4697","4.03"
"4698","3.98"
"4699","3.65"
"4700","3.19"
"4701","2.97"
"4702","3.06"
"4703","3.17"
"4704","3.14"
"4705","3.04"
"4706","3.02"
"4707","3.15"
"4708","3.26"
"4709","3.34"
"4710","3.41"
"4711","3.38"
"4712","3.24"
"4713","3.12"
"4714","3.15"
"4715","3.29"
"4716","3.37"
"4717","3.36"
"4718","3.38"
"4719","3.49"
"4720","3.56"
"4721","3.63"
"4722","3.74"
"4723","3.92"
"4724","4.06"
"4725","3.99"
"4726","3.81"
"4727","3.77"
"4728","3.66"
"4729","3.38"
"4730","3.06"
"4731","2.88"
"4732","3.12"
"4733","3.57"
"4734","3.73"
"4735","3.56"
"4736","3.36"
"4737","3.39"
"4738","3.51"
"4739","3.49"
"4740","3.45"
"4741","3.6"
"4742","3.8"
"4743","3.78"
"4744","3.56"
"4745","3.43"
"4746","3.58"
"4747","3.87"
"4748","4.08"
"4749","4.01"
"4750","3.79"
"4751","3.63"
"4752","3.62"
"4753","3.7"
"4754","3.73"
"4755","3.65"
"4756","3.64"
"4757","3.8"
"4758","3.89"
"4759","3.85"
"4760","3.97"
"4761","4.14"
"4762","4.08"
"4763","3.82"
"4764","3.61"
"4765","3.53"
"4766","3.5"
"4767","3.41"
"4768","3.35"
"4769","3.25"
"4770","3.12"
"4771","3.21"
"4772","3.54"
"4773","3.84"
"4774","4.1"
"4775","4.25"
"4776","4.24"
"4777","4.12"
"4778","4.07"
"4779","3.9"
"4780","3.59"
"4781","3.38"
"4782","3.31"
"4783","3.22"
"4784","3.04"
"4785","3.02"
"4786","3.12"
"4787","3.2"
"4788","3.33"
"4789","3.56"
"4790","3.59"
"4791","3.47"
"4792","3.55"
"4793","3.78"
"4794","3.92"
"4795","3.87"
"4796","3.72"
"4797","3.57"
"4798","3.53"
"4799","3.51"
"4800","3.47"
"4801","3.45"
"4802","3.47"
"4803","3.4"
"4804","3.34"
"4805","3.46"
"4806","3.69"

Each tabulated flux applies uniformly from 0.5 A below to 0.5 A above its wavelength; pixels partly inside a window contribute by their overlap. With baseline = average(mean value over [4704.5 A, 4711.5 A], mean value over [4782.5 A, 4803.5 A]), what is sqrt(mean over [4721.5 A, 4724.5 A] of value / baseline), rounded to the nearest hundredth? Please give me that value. 1.08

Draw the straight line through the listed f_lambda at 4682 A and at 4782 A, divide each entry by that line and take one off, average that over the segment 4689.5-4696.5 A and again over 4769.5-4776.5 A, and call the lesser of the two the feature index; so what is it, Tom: 0.11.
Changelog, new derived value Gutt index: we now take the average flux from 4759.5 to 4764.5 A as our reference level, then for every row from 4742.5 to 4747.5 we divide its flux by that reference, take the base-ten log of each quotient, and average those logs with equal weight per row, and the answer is -0.033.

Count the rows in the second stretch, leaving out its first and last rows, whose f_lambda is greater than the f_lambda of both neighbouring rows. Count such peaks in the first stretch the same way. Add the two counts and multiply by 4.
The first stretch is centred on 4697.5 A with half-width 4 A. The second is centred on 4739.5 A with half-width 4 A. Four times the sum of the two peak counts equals 12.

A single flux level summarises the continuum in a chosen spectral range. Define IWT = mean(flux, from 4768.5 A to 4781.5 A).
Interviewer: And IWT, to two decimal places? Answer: 3.74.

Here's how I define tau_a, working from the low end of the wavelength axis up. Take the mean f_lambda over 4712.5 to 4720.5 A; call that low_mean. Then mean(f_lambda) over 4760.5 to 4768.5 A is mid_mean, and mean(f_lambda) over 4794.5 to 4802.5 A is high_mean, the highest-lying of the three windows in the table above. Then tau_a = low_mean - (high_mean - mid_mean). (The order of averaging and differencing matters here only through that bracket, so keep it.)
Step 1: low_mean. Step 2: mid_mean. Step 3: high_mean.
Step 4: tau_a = 3.4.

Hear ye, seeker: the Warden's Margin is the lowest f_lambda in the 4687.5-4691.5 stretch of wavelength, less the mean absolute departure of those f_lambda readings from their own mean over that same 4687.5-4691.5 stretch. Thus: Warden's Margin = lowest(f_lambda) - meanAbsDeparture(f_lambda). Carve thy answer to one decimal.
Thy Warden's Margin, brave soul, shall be 3.7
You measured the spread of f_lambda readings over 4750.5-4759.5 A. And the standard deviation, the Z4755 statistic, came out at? 0.10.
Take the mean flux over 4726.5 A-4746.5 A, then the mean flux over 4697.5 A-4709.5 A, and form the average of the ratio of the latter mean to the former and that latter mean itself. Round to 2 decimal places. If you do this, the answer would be 2.09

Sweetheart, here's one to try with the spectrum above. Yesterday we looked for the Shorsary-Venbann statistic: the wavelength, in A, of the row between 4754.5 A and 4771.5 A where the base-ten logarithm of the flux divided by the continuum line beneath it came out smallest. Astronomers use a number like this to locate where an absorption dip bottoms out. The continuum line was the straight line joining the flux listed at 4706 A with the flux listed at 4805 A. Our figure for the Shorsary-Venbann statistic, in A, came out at 4770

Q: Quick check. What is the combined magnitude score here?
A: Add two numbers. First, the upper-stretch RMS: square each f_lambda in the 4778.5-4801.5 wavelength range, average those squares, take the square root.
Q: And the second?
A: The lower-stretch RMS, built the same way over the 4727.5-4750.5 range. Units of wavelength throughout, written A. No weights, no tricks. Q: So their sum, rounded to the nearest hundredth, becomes 7.05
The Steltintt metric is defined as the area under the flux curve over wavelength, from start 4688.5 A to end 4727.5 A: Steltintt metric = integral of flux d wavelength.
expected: 137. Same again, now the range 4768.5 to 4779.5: 42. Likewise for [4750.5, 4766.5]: 60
